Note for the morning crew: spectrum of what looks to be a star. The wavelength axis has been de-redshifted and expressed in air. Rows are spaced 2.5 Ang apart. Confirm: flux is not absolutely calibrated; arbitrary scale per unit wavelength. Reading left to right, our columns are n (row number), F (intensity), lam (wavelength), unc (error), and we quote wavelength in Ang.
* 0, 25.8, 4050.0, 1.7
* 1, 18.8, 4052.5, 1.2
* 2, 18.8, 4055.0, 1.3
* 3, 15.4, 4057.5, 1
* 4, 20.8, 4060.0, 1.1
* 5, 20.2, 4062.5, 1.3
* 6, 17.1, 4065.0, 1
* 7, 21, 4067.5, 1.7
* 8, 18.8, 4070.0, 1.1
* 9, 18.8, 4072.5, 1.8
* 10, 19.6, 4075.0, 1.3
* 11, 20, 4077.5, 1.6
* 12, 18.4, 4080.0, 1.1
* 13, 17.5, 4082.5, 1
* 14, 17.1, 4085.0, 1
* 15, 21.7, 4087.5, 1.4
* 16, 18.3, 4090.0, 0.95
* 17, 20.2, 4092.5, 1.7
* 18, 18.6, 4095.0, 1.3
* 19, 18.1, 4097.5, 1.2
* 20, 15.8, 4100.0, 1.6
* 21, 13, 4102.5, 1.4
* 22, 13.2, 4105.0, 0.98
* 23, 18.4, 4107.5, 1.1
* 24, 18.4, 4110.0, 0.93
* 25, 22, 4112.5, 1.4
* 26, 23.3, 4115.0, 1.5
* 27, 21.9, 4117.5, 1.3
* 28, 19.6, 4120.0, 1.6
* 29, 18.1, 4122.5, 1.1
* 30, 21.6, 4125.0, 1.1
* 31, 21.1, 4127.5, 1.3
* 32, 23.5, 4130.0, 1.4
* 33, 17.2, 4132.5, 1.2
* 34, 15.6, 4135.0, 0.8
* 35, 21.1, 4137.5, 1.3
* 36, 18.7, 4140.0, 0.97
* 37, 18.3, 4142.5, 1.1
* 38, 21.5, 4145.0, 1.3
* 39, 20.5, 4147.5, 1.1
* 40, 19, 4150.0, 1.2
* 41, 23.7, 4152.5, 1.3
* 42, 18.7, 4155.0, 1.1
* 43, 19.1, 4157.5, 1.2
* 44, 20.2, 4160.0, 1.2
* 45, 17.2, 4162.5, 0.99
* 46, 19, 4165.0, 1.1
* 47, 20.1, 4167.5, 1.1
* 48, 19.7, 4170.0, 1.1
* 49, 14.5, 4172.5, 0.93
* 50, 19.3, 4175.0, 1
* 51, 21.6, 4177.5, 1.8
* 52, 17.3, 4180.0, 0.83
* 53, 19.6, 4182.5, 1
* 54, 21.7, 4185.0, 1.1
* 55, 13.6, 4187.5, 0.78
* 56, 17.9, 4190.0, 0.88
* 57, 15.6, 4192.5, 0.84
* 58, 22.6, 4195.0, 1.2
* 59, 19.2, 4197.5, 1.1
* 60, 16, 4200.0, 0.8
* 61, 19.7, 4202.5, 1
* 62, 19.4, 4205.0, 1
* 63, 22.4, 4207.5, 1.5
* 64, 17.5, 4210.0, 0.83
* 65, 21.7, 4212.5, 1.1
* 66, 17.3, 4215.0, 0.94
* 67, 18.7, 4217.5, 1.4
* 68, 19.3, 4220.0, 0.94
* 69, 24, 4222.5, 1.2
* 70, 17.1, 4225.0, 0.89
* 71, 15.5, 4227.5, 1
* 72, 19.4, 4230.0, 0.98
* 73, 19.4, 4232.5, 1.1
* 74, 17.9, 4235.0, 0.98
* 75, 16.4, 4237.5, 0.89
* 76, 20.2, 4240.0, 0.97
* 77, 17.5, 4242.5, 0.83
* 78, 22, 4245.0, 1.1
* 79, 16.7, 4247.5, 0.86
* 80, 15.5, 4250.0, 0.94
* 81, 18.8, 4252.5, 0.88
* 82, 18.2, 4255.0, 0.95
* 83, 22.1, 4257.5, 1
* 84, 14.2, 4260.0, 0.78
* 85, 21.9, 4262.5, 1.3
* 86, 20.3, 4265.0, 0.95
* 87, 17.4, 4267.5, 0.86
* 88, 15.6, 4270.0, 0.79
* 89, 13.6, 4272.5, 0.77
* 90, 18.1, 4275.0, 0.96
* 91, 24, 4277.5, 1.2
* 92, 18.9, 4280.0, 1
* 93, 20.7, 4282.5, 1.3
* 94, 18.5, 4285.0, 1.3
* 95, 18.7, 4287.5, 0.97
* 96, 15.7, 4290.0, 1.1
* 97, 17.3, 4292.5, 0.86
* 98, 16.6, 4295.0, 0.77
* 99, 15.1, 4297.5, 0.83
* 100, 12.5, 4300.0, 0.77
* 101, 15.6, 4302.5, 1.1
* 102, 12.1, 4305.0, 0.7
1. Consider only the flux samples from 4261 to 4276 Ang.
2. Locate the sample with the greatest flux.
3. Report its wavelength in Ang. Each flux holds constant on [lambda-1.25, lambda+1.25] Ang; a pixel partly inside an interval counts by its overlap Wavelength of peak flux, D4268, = 4262.5 Ang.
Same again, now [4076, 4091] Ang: 4087.5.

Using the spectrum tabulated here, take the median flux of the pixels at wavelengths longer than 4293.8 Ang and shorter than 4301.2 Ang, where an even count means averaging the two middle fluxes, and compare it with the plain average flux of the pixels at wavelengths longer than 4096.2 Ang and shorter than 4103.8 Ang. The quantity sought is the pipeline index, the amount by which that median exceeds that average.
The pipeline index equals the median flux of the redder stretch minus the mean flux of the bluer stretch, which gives -0.5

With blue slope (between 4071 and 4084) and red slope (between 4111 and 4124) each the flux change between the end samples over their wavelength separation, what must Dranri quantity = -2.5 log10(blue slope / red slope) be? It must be 1.19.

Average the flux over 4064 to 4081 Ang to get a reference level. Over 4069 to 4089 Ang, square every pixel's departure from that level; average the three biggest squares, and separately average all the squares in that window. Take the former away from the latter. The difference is -2.6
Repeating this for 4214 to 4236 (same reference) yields -8.5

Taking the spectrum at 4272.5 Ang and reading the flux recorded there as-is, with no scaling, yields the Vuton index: 13.6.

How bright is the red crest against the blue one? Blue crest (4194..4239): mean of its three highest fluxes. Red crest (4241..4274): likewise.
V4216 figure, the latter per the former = 0.96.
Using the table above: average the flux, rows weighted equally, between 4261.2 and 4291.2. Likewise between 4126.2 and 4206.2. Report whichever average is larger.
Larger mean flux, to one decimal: 19.1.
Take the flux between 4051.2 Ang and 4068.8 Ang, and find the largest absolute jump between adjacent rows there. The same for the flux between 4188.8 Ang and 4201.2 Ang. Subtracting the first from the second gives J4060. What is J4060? 2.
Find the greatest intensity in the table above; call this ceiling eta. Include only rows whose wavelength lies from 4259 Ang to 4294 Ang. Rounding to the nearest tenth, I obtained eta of 24.0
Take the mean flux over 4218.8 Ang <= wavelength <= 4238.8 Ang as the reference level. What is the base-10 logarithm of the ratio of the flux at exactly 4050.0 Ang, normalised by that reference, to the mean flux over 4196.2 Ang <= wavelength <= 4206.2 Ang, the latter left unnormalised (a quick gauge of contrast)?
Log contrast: -1.13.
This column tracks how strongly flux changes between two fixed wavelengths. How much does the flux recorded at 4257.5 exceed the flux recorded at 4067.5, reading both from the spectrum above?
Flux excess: 1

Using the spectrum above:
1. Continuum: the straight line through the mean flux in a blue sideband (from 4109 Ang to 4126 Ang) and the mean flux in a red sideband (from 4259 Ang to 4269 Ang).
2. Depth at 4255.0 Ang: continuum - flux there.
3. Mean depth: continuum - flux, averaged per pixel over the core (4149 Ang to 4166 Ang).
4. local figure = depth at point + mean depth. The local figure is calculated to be 1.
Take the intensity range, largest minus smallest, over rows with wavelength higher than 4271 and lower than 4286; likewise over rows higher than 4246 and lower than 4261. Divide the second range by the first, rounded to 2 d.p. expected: 0.76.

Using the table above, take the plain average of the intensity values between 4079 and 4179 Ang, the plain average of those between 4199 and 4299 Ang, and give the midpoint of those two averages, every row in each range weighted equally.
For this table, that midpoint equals 18.80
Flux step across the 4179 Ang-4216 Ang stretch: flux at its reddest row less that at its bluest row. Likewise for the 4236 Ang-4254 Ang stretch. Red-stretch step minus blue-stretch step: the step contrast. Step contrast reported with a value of 2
